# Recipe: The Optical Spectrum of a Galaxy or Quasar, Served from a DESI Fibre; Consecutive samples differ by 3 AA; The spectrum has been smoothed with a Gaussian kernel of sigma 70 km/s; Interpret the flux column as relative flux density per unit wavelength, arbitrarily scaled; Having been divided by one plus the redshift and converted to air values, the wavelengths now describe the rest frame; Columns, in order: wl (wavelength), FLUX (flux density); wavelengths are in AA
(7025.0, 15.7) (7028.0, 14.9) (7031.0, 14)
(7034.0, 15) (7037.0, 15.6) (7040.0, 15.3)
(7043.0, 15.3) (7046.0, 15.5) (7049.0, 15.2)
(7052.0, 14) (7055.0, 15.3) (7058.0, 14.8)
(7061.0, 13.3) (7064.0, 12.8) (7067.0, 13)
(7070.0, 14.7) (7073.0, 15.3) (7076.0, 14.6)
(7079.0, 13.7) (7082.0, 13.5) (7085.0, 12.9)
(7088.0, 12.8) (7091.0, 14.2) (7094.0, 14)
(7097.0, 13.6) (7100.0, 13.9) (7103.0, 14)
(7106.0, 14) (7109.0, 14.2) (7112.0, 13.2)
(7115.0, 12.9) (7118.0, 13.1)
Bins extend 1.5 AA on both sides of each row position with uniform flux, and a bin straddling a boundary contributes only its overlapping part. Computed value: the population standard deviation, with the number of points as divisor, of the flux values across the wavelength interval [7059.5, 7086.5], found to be 0.8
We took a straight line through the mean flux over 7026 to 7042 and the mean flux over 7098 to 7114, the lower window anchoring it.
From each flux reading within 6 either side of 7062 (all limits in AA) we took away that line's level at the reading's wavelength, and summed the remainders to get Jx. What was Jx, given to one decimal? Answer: -4.2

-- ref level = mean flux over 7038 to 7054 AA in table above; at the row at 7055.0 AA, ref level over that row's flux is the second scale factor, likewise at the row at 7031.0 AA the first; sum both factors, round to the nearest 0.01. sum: 2.06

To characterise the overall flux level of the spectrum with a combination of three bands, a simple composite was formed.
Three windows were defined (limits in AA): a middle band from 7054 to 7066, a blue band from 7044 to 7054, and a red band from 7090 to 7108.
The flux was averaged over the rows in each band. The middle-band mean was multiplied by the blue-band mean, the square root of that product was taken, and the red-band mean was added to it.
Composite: 28.4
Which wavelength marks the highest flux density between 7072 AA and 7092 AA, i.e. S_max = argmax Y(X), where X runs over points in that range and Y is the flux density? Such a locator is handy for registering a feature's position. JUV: 7073.0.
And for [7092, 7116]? 7109.0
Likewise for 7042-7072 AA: 7046.0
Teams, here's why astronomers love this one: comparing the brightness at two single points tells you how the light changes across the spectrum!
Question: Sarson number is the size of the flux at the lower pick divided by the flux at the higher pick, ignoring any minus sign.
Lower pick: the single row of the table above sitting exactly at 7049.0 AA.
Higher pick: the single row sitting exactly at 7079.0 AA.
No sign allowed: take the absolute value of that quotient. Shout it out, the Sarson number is 1.11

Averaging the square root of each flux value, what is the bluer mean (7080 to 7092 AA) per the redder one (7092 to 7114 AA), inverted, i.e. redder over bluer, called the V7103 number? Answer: 1.02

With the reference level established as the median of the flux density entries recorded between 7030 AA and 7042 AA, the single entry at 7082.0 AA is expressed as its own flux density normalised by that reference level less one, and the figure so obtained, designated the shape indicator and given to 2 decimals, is -0.11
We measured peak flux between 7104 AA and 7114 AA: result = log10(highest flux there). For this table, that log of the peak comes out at 1.15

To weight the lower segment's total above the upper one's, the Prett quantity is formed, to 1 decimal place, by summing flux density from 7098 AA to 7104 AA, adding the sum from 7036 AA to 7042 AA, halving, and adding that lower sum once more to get 60.3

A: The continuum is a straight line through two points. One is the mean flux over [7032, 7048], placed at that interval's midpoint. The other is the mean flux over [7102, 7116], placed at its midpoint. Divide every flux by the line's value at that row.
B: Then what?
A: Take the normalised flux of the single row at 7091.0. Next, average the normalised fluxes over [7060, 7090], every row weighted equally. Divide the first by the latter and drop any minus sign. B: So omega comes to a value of 1.07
